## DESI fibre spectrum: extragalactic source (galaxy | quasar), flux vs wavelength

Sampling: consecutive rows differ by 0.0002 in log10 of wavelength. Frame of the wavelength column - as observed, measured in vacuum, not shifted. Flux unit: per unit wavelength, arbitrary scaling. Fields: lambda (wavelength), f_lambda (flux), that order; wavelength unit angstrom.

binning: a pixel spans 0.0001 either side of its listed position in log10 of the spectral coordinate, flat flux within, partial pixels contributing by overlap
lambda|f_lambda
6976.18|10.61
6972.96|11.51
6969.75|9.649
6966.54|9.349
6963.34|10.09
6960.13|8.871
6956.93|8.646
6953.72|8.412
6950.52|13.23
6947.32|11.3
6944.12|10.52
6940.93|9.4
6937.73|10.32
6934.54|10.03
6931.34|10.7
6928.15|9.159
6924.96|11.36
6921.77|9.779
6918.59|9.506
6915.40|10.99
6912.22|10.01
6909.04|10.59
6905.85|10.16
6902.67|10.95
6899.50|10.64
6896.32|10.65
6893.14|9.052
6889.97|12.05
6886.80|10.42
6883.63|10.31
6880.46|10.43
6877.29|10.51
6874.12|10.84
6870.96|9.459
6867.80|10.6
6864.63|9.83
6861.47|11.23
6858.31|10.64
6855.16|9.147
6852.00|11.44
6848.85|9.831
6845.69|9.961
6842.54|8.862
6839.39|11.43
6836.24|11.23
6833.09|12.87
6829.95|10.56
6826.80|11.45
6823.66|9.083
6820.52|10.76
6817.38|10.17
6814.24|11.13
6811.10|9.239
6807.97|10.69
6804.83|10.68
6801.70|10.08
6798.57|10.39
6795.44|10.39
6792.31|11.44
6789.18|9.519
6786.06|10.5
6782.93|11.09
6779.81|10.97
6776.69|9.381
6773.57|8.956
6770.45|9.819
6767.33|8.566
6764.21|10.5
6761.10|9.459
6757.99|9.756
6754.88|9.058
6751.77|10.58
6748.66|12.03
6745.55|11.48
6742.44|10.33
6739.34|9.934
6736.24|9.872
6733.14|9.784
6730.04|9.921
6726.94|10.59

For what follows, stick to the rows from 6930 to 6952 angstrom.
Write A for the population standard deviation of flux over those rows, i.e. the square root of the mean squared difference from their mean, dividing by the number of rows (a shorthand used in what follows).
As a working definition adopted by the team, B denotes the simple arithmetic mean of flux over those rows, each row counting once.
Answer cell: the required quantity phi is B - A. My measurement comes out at 9.65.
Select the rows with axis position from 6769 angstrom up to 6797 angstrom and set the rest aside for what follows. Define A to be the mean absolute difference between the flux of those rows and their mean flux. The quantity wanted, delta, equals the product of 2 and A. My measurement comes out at 1.44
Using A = 0.72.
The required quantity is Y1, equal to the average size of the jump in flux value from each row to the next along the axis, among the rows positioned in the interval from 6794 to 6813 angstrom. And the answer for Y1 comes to 0.5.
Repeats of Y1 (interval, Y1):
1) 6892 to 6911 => 0.6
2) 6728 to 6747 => 0.4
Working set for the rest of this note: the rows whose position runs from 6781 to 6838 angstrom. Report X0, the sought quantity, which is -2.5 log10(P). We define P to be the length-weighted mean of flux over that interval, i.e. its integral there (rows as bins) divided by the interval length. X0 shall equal -2.57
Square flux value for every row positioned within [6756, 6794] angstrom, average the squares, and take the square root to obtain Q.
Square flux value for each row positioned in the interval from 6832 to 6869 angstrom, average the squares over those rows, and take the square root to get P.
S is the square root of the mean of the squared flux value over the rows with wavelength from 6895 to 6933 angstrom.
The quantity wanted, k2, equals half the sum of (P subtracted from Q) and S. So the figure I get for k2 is 4.89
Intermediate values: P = 10.6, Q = 10.0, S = 10.4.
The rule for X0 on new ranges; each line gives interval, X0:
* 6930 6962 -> -2.51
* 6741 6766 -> -2.54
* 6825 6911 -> -2.56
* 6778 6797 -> -2.57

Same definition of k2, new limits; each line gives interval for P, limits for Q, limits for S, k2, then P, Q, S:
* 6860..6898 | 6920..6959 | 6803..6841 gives 5.33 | 10.5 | 10.3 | 10.8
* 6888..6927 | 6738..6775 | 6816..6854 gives 5.14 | 10.5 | 10.1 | 10.7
